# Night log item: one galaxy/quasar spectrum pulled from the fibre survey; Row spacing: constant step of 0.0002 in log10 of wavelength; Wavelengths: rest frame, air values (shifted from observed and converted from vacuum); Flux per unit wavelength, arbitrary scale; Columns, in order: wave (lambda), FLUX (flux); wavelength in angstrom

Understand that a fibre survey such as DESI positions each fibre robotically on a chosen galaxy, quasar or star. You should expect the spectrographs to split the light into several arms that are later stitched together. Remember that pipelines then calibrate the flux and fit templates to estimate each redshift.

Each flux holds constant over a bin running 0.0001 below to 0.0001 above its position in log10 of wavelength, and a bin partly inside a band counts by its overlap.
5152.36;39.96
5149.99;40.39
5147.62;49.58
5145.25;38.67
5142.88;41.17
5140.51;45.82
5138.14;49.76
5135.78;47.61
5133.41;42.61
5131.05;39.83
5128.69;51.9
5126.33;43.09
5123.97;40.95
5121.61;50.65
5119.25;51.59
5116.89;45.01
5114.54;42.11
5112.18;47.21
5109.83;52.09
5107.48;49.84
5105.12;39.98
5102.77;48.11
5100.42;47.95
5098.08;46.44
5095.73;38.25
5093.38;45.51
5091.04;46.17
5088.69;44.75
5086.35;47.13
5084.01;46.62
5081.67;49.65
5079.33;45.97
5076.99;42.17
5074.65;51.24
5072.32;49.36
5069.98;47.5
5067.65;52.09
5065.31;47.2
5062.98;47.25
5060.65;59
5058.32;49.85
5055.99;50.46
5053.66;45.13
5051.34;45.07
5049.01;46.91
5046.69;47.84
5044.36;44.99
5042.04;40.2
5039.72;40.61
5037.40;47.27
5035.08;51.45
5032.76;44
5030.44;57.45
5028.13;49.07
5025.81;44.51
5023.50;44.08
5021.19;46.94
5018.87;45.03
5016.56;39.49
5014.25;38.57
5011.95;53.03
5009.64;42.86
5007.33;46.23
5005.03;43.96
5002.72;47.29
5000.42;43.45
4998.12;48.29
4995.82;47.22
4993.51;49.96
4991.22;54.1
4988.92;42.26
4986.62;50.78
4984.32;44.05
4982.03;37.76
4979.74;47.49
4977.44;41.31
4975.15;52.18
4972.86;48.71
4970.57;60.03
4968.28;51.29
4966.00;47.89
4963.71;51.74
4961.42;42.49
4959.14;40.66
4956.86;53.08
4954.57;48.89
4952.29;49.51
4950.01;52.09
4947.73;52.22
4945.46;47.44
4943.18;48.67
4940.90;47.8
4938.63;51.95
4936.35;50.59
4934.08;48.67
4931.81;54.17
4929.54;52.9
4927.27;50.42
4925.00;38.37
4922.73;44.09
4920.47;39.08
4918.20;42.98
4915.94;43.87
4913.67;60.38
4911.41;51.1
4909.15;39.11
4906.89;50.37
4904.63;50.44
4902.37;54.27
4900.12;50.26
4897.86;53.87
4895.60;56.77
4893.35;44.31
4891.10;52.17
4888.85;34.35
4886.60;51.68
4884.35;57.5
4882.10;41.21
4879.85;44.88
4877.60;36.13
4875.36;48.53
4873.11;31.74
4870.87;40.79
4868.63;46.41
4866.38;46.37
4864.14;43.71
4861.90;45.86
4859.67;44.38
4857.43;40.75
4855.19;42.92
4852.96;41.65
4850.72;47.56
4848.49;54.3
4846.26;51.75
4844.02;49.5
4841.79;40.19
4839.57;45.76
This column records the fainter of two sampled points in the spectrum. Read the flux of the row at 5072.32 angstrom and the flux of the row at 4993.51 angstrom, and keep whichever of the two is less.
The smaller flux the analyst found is 49.4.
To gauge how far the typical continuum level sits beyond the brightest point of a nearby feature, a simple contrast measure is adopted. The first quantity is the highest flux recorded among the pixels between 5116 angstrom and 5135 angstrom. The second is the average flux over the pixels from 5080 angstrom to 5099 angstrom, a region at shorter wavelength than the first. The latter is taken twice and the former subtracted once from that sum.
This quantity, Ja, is 39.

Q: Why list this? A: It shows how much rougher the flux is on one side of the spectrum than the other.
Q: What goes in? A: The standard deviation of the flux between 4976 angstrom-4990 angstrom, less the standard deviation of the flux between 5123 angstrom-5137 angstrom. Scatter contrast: 0.1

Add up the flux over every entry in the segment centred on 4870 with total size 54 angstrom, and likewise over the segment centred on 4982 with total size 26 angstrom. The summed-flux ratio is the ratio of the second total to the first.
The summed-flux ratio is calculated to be 0.5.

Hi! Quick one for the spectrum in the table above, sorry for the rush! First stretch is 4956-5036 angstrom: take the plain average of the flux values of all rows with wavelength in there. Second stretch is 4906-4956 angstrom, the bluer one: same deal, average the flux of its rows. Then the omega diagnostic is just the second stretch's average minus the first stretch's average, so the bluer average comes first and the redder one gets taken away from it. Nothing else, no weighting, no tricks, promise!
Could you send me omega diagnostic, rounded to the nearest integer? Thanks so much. 1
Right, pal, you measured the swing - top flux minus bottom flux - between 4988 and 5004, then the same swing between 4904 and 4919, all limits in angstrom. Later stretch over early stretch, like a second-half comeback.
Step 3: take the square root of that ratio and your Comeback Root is 0.75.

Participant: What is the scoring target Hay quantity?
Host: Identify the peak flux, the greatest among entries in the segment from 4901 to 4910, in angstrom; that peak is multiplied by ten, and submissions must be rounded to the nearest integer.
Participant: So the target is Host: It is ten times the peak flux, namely 543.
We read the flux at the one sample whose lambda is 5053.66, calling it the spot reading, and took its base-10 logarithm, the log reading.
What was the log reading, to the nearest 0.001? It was 1.654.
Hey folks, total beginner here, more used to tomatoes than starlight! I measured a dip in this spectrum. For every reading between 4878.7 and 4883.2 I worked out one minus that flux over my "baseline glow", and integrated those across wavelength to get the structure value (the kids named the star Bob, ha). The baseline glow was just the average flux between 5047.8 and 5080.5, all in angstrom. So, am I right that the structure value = 0.51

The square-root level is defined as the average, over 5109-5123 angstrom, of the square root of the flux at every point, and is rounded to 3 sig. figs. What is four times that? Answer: 27.7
